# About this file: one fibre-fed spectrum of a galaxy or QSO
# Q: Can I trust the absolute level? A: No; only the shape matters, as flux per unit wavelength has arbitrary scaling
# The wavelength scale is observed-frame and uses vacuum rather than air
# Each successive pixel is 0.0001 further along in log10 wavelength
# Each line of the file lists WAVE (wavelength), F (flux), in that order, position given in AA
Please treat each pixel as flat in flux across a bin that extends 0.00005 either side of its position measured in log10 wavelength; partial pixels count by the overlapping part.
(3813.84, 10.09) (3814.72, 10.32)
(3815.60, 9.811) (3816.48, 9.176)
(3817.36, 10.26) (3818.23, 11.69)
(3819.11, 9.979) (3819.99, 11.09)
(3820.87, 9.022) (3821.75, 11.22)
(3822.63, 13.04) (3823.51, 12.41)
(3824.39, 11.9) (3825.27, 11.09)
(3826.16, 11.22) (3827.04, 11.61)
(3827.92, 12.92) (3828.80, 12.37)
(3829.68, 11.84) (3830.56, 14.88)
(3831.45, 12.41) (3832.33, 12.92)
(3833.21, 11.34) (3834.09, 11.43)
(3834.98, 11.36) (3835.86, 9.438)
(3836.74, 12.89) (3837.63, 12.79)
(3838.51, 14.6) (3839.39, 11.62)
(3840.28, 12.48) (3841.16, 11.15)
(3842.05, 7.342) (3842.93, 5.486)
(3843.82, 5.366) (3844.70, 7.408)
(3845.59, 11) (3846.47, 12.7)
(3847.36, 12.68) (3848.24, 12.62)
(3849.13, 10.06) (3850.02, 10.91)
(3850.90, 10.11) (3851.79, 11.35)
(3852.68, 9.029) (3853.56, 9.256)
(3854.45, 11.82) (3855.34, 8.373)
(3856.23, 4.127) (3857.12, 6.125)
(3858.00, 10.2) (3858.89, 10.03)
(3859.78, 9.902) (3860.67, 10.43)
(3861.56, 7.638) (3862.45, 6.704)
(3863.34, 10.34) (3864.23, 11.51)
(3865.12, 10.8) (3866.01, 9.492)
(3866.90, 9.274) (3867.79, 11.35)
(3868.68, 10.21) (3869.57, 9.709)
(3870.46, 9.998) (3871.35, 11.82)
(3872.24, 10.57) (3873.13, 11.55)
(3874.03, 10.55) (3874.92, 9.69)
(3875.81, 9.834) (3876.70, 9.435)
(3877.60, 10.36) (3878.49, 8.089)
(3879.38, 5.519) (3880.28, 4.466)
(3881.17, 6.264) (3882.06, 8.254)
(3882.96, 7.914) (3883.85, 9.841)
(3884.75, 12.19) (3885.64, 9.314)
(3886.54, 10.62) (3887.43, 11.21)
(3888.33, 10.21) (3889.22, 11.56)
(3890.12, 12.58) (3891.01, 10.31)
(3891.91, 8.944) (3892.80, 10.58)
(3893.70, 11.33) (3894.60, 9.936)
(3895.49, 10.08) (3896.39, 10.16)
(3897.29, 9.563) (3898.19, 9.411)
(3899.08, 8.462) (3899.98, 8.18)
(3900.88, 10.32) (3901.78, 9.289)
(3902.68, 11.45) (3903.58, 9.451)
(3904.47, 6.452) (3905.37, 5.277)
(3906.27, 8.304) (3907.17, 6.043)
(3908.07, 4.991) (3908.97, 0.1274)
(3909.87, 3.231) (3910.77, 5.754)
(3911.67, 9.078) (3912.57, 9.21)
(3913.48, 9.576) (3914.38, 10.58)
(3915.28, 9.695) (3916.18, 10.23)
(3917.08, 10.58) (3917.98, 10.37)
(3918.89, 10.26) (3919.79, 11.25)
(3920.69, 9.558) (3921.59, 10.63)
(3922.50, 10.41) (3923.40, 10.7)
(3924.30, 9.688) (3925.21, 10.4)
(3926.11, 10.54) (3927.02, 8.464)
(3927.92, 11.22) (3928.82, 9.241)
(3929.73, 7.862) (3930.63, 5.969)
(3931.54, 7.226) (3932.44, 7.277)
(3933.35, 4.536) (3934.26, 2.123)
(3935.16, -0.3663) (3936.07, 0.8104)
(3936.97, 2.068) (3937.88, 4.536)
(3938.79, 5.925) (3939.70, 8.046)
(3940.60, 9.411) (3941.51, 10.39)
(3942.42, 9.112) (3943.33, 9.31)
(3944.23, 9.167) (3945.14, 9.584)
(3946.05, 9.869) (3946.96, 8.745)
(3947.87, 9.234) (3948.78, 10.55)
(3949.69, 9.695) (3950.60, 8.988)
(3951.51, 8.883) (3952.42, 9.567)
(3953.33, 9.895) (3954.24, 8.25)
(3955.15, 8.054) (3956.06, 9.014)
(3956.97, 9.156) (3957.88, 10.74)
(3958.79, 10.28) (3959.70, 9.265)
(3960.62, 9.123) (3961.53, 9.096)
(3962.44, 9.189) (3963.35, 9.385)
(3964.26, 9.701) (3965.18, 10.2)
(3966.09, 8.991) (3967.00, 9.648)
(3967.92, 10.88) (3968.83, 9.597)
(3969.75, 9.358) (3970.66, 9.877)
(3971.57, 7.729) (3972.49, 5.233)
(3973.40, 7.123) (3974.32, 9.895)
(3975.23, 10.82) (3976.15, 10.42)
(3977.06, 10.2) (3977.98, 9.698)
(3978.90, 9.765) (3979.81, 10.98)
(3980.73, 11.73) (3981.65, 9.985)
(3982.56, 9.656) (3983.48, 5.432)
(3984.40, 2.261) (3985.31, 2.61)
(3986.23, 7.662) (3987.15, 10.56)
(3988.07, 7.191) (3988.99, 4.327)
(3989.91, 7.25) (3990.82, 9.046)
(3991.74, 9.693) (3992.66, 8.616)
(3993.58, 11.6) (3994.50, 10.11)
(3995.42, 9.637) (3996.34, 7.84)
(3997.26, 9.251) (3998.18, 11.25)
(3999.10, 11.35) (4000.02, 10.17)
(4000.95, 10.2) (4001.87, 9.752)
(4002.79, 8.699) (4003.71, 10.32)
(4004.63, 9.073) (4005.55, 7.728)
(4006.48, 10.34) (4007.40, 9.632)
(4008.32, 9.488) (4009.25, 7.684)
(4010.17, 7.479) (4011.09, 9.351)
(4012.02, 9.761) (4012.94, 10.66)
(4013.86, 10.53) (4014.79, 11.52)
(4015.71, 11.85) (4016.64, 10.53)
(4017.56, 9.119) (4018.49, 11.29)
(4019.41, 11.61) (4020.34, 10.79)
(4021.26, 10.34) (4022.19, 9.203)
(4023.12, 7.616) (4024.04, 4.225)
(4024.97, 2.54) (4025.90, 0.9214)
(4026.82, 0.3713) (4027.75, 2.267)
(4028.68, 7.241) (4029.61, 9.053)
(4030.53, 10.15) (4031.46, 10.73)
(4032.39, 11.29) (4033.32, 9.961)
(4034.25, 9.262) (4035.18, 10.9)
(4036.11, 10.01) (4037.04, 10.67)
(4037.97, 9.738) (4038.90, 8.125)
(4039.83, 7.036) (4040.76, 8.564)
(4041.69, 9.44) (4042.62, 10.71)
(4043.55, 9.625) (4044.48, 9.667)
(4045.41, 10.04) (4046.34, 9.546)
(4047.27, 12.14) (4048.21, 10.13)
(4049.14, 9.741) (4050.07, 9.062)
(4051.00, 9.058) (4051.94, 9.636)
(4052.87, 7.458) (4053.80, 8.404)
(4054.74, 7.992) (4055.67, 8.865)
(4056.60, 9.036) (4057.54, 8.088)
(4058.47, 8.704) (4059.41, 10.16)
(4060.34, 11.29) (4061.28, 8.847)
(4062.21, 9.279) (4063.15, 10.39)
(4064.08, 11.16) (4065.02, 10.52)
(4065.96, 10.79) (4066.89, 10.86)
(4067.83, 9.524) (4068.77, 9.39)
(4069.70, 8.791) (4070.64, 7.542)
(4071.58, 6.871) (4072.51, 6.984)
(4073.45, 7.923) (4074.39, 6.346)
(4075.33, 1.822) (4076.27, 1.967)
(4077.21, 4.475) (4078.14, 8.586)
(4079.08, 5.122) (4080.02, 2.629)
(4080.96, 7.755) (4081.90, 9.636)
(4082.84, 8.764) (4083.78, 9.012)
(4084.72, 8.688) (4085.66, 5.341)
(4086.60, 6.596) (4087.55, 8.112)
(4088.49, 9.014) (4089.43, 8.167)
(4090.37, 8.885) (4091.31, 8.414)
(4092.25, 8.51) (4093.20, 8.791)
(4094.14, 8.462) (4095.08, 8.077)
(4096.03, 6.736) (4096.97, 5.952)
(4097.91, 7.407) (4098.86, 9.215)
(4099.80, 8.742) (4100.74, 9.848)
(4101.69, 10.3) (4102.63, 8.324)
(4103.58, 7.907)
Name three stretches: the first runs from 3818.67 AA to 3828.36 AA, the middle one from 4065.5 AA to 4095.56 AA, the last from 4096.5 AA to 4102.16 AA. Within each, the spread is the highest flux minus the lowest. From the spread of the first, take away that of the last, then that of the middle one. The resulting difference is -9.4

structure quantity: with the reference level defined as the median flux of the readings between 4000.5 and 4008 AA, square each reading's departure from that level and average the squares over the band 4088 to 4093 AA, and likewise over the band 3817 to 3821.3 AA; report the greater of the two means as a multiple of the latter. 1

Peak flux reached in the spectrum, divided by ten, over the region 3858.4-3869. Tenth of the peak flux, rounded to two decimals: 1.15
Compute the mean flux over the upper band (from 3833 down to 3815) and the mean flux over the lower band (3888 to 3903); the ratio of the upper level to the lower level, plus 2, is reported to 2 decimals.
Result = 3.14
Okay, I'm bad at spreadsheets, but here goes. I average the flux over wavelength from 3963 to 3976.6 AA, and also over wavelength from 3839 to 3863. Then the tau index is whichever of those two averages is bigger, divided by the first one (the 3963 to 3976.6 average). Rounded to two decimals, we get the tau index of 1.02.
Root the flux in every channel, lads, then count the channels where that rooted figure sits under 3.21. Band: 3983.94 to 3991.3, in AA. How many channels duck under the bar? 7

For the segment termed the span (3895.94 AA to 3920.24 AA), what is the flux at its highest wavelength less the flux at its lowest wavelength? 1.1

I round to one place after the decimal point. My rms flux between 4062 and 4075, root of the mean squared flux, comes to 9.2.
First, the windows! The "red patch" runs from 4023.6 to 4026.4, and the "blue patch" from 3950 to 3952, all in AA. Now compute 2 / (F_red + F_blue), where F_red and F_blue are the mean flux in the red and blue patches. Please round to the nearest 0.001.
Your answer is 0.174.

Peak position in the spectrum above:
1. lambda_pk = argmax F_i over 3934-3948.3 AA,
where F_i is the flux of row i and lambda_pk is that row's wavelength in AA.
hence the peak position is 3941.51 AA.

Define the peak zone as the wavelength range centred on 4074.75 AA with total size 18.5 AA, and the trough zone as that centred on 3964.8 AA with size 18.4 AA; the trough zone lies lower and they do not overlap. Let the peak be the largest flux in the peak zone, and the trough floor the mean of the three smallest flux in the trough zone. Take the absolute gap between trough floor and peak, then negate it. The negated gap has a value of -4.2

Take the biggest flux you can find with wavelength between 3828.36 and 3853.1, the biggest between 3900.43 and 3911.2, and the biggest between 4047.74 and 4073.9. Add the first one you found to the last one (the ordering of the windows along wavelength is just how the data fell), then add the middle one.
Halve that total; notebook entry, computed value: 18.8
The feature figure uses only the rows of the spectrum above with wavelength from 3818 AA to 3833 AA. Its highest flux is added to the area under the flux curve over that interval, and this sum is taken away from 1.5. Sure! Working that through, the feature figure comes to -191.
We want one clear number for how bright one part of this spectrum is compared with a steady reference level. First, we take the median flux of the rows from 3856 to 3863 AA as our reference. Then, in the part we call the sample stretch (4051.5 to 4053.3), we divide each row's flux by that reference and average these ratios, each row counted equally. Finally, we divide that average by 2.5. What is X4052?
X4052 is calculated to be 0.39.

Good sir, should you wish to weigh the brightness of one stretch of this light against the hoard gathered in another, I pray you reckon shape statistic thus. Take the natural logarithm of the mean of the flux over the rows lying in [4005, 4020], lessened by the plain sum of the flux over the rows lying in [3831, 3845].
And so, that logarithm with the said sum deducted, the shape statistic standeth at -168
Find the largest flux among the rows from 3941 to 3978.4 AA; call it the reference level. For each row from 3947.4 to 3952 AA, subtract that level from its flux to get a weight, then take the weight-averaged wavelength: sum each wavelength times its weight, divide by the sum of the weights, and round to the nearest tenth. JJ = 3950.0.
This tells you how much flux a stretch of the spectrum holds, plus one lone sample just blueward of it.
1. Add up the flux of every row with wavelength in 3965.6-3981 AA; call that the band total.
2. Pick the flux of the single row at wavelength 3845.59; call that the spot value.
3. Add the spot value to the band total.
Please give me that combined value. 173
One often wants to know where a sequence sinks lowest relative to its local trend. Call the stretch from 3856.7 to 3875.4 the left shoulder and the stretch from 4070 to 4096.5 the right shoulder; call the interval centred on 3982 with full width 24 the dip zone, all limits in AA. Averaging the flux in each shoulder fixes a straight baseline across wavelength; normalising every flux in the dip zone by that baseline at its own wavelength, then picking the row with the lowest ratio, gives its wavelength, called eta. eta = 3984.40 AA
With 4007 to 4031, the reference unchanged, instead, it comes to 4026.82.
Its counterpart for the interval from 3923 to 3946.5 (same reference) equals 3935.16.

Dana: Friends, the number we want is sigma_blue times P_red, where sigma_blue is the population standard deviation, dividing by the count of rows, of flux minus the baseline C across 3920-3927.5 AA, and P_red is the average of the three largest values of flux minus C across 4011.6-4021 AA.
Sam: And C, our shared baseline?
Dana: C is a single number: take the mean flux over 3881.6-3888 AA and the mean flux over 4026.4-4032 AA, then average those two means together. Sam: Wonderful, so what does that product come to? 2.4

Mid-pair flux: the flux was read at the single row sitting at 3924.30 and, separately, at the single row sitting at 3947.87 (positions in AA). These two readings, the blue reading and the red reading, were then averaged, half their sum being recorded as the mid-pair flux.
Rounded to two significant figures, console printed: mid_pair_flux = 9.5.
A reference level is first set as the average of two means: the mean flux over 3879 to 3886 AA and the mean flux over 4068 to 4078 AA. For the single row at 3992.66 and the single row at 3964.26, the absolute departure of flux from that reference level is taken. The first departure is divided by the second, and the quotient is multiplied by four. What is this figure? 2.3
